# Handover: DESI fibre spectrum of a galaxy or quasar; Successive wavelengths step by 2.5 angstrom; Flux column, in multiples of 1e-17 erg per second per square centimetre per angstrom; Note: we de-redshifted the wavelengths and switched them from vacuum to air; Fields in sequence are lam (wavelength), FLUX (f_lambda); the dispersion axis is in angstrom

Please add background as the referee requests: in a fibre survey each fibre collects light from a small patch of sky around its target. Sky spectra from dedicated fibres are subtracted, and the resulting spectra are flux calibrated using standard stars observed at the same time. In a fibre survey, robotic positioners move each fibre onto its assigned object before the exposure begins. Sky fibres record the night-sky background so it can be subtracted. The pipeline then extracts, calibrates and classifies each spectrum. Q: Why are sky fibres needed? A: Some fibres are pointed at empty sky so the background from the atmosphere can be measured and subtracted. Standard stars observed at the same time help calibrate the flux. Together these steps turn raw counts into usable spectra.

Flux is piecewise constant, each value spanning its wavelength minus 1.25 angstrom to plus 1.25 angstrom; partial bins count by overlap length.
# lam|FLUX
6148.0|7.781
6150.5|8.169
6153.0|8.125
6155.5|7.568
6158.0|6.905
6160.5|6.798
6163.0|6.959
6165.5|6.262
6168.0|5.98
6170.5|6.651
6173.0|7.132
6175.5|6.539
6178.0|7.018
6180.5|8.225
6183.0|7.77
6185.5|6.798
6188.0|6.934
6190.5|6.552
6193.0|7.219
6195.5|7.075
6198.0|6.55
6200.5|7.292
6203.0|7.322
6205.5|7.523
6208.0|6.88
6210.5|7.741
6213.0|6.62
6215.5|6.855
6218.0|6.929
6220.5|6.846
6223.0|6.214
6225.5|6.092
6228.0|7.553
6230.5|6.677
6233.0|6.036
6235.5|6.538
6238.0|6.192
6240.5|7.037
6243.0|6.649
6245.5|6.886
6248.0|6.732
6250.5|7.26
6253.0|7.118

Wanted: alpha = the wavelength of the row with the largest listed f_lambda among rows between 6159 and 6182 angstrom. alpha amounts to 6180.5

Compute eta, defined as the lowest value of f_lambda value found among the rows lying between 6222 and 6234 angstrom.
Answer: 6.036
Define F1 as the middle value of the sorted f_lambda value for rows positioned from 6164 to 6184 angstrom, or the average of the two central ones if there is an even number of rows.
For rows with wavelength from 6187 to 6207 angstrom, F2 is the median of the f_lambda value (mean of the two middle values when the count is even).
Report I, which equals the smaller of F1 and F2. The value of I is 6.83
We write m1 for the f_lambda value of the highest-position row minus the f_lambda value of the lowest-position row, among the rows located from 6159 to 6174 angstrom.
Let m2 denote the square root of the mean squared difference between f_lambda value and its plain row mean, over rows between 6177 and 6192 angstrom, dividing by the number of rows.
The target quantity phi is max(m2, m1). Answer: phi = 0.6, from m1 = 0.3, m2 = 0.59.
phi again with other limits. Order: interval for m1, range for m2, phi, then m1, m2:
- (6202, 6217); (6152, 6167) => 0.6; -0.5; 0.59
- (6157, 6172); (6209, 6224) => 0.5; -0.3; 0.46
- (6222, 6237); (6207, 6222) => 0.4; 0.3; 0.35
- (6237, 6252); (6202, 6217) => 1.1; 1.1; 0.40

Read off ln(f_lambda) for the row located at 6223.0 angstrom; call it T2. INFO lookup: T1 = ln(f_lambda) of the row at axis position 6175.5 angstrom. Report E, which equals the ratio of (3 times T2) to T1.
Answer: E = 2.92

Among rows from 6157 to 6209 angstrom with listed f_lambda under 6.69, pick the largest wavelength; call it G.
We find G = 6198.0 angstrom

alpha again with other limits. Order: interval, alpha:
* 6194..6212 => 6210.5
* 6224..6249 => 6228.0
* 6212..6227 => 6218.0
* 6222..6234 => 6228.0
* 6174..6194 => 6180.5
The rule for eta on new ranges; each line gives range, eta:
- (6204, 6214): 6.62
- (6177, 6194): 6.552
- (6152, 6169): 5.98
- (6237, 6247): 6.192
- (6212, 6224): 6.214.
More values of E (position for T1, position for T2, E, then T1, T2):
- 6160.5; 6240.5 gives 3.05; 1.92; 1.95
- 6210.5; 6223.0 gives 2.68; 2.05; 1.83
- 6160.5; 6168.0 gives 2.80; 1.92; 1.79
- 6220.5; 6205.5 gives 3.15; 1.92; 2.02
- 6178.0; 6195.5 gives 3.01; 1.95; 1.96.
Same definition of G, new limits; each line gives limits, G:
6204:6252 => 6243.0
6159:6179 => 6175.5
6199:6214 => 6213.0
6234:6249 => 6243.0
